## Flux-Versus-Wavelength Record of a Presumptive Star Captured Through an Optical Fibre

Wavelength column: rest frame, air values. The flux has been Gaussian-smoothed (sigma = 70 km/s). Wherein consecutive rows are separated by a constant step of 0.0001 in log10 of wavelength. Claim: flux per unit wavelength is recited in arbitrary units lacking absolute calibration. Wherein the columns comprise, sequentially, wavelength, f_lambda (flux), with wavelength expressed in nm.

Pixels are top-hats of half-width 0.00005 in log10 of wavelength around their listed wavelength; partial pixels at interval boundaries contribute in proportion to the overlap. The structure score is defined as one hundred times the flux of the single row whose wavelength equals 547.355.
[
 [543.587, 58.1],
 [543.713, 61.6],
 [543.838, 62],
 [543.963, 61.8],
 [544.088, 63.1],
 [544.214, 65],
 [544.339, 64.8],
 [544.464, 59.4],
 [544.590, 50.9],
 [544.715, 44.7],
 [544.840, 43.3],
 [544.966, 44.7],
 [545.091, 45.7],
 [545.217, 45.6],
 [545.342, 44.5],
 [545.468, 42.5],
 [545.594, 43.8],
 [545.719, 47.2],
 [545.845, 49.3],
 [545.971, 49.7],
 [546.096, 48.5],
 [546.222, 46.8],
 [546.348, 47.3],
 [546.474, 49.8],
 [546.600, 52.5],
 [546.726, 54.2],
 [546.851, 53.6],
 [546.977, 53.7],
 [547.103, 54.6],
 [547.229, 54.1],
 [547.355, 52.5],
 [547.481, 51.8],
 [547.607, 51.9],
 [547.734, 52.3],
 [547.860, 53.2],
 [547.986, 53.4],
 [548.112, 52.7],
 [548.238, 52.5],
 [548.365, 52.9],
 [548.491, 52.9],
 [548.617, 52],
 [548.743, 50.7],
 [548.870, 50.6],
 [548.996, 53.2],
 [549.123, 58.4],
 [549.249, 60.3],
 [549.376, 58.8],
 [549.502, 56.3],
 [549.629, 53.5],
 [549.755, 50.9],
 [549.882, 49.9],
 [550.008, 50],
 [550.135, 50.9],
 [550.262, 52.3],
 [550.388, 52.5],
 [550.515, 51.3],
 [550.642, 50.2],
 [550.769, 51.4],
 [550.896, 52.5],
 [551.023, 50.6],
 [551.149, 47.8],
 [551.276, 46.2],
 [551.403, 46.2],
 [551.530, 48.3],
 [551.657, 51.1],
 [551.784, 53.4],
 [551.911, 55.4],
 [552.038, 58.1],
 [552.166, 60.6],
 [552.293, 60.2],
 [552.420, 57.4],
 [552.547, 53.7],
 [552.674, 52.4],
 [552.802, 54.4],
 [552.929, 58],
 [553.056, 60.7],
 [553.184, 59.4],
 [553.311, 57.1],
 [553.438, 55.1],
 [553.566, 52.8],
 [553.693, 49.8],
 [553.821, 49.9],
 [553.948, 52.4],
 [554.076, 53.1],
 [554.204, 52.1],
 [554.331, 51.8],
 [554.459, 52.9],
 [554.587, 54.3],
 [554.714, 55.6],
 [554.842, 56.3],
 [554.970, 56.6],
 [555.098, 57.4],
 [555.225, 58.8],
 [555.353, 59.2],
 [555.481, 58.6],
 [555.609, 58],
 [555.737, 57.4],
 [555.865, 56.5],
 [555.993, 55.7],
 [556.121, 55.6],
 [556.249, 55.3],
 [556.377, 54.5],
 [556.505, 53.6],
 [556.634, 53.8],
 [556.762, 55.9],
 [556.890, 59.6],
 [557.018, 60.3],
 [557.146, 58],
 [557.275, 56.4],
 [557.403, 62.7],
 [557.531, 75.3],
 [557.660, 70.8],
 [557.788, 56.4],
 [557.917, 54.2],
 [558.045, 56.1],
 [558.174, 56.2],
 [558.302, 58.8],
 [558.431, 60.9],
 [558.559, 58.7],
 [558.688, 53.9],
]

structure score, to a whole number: 5250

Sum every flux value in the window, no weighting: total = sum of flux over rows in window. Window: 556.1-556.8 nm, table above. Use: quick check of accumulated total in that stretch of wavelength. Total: 329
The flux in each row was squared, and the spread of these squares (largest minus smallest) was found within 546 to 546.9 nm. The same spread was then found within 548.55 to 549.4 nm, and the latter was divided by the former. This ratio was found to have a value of 1.4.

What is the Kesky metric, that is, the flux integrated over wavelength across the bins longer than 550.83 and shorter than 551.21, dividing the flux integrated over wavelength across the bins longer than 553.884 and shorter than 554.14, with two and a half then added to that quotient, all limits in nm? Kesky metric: 3.20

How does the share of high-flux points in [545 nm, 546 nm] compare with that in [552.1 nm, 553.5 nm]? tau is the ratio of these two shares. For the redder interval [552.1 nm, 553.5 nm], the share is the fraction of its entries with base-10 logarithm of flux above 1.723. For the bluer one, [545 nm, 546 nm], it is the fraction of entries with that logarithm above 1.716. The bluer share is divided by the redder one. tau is 0.0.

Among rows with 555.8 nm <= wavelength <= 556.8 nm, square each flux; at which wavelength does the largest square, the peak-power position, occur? 555.865 nm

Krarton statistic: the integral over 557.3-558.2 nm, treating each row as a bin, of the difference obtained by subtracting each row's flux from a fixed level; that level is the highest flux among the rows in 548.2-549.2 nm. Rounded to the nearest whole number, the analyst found -3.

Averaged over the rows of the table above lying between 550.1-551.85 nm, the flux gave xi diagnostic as 50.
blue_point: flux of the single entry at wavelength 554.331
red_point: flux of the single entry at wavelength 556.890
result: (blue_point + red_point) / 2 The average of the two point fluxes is 56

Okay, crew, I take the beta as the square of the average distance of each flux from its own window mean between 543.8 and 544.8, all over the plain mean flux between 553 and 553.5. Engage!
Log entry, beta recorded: 0.54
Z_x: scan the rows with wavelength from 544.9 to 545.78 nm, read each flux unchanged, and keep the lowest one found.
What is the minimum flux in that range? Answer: 42.5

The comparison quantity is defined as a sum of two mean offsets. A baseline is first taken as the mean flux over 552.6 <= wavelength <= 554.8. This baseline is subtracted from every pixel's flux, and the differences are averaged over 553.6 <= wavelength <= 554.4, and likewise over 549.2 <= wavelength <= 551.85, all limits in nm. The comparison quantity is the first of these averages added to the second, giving -5.3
